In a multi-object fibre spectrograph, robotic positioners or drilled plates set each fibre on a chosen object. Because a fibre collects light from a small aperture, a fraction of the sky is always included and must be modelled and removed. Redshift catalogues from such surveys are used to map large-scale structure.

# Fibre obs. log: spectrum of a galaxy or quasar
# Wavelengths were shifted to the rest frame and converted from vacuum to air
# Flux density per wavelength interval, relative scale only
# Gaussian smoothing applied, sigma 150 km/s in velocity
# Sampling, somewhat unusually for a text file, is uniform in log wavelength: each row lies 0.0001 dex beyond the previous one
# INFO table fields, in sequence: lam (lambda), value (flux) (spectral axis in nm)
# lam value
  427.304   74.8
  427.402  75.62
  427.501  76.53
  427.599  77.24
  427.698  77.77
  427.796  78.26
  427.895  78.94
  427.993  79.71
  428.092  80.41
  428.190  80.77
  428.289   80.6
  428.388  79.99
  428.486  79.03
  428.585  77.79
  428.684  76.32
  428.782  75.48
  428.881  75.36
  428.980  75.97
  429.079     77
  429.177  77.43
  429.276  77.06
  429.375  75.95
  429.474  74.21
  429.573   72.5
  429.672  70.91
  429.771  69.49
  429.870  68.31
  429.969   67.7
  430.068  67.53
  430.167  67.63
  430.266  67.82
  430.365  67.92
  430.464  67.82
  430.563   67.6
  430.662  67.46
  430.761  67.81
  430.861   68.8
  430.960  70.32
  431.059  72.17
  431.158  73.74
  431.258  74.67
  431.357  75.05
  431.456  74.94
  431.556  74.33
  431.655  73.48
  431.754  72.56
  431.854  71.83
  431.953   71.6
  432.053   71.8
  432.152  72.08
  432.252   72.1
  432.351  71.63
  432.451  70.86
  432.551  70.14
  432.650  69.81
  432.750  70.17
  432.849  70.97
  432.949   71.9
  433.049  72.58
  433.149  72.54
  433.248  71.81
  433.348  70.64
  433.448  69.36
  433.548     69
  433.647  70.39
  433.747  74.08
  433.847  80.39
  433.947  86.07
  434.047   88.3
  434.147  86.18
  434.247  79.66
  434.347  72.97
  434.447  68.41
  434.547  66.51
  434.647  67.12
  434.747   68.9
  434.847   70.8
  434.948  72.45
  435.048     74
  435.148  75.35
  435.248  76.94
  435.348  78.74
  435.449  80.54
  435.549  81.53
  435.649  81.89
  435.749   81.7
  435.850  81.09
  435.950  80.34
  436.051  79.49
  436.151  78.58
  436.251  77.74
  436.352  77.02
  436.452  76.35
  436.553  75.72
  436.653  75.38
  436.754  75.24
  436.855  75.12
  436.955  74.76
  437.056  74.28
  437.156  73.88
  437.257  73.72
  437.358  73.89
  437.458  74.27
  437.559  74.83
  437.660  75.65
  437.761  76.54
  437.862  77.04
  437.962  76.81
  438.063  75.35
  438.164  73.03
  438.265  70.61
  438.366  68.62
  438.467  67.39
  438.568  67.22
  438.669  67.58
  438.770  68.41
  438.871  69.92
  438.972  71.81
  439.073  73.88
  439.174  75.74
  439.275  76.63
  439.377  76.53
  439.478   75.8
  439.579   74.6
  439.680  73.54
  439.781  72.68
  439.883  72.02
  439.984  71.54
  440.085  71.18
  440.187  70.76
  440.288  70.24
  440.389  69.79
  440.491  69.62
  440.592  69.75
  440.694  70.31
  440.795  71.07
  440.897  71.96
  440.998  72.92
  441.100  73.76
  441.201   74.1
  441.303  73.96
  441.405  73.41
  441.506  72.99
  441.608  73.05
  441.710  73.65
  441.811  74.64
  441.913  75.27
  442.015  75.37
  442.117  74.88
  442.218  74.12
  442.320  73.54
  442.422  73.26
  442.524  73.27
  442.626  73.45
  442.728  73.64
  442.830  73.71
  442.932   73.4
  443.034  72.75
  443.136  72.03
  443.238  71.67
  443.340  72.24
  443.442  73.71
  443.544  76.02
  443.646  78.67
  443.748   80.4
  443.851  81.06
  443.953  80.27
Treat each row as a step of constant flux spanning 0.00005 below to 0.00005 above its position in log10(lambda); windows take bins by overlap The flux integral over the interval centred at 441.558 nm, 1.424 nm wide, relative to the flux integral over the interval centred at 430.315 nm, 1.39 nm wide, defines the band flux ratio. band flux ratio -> 1.11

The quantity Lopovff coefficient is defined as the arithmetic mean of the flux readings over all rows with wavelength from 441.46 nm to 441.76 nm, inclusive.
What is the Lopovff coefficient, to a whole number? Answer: 73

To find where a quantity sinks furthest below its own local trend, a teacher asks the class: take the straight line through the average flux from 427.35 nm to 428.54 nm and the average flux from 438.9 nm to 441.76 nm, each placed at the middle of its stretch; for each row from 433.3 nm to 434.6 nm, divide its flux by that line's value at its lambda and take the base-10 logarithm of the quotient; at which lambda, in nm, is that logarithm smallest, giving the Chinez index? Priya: 434.547 nm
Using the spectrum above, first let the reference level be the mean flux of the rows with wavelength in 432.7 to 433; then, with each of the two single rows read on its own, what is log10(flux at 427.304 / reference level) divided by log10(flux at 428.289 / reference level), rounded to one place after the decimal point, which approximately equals 0.4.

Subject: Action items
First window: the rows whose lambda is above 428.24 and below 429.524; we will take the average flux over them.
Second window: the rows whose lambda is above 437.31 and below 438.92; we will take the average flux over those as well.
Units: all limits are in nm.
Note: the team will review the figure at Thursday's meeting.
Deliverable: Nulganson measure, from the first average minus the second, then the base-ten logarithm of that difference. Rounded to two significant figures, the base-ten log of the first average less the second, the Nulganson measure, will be 0.68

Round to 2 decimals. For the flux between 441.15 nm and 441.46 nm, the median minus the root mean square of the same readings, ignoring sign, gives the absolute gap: 0.14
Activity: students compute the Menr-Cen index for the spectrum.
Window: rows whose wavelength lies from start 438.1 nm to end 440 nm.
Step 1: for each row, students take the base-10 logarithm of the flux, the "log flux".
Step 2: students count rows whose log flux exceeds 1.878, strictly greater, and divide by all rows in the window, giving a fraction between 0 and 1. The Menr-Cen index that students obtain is 0.2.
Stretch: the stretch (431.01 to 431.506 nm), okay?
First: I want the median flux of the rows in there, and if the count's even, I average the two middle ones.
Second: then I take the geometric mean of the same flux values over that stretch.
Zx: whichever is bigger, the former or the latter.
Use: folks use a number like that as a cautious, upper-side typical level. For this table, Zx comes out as 74.7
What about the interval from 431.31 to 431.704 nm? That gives 74.6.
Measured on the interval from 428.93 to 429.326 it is 77.0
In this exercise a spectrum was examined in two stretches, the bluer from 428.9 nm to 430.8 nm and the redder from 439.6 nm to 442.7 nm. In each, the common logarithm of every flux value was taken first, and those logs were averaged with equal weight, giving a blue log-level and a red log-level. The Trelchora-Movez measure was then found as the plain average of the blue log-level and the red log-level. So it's 1.86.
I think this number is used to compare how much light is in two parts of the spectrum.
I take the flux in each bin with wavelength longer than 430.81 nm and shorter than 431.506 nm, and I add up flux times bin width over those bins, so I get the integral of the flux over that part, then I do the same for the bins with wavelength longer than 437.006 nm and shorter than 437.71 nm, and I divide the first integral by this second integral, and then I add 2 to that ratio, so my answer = 2.97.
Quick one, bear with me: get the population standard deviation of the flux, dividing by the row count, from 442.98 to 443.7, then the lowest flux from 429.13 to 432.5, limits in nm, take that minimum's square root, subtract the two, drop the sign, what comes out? 5.8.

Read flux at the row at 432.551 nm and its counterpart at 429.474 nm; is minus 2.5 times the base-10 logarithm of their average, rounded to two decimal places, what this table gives -4.65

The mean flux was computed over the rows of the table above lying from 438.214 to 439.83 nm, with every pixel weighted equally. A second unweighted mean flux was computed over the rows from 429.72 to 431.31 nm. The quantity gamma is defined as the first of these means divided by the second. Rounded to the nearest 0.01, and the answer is 1.04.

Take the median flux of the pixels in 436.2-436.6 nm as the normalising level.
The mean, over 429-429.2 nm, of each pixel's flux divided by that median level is 1.007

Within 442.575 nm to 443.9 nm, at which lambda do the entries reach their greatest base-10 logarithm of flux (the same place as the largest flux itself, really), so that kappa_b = 443.851 nm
